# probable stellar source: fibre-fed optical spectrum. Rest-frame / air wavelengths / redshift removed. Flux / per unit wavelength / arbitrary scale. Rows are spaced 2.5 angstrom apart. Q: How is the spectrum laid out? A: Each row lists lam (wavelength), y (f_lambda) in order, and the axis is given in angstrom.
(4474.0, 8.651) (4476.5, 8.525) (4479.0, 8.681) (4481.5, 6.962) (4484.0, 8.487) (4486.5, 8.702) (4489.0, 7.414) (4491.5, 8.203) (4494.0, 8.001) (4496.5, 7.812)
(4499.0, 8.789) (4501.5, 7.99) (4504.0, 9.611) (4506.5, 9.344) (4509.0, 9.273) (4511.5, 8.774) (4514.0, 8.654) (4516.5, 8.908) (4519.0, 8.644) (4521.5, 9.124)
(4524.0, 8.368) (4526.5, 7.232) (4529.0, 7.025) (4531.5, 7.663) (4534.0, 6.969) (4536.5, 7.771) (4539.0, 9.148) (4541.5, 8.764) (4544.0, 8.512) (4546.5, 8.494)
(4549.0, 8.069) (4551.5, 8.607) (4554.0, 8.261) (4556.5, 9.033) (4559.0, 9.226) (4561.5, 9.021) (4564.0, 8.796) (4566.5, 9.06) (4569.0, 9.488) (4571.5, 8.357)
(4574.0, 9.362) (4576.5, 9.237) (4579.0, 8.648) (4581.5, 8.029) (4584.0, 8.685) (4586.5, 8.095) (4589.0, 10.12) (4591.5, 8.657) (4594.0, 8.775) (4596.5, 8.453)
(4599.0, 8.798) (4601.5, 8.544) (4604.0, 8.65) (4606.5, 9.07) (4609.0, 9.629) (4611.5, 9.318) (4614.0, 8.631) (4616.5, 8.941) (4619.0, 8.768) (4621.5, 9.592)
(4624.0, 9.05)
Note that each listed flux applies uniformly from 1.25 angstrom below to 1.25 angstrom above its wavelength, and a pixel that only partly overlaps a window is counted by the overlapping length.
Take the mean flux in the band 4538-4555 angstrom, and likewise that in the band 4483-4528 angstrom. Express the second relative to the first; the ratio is 1.00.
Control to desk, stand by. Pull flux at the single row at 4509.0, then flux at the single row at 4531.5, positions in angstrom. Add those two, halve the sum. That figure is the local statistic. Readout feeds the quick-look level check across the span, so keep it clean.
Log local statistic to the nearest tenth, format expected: 8.5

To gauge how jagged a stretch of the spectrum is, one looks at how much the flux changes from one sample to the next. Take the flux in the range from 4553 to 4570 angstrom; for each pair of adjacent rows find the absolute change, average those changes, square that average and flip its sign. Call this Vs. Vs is -0.12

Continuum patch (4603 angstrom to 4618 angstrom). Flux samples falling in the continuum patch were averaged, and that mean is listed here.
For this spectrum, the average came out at 9.04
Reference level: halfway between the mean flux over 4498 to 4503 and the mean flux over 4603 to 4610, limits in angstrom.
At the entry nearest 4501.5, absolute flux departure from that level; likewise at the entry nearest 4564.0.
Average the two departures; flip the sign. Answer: -0.40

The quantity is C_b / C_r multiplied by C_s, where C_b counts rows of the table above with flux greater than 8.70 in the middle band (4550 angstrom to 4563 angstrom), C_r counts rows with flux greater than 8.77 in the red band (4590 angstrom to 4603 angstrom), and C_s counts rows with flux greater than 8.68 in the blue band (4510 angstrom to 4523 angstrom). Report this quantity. 4.5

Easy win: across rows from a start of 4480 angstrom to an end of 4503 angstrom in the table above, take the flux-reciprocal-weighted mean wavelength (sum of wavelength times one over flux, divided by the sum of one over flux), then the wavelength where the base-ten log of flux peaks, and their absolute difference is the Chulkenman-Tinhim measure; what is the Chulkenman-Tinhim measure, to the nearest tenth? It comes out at 7.7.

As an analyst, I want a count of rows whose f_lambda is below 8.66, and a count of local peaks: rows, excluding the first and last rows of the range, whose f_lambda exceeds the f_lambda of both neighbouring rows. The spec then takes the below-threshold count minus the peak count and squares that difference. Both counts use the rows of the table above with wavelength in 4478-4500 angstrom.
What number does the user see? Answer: 16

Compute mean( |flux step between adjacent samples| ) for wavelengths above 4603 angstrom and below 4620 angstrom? 0.41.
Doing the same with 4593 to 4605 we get 0.26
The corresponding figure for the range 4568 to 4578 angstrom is 0.75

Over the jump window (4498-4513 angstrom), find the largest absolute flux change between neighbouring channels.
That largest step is 1.6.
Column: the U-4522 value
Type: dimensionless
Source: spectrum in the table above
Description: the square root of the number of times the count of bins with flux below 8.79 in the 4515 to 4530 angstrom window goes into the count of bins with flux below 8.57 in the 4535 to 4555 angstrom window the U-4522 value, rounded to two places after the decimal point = 1.12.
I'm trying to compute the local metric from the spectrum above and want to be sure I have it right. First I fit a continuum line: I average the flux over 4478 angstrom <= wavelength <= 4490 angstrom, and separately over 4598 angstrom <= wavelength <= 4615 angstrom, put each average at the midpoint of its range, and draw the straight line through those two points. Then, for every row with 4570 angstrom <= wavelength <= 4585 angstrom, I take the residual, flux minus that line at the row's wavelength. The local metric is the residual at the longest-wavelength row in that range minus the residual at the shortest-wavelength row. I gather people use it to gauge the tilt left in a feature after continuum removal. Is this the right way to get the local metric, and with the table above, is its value 0.24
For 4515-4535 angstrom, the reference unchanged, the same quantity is -2.07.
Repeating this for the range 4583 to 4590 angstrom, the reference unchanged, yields 1.40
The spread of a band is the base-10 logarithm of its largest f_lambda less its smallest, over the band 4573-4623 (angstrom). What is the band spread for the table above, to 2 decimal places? 0.32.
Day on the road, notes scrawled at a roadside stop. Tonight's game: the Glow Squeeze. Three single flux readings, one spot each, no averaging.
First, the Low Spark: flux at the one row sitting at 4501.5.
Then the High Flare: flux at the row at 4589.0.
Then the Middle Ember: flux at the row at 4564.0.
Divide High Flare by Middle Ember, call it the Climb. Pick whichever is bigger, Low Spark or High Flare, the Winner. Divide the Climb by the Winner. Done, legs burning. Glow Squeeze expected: 0.114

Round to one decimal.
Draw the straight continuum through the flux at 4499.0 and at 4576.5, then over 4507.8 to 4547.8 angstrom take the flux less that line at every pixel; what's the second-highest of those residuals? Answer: 0.2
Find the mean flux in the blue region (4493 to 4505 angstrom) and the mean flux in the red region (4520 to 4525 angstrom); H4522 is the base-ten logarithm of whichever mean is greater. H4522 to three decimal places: 0.942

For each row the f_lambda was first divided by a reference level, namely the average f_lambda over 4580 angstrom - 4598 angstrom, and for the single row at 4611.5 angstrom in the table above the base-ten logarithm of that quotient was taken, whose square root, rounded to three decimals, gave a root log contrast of 0.174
